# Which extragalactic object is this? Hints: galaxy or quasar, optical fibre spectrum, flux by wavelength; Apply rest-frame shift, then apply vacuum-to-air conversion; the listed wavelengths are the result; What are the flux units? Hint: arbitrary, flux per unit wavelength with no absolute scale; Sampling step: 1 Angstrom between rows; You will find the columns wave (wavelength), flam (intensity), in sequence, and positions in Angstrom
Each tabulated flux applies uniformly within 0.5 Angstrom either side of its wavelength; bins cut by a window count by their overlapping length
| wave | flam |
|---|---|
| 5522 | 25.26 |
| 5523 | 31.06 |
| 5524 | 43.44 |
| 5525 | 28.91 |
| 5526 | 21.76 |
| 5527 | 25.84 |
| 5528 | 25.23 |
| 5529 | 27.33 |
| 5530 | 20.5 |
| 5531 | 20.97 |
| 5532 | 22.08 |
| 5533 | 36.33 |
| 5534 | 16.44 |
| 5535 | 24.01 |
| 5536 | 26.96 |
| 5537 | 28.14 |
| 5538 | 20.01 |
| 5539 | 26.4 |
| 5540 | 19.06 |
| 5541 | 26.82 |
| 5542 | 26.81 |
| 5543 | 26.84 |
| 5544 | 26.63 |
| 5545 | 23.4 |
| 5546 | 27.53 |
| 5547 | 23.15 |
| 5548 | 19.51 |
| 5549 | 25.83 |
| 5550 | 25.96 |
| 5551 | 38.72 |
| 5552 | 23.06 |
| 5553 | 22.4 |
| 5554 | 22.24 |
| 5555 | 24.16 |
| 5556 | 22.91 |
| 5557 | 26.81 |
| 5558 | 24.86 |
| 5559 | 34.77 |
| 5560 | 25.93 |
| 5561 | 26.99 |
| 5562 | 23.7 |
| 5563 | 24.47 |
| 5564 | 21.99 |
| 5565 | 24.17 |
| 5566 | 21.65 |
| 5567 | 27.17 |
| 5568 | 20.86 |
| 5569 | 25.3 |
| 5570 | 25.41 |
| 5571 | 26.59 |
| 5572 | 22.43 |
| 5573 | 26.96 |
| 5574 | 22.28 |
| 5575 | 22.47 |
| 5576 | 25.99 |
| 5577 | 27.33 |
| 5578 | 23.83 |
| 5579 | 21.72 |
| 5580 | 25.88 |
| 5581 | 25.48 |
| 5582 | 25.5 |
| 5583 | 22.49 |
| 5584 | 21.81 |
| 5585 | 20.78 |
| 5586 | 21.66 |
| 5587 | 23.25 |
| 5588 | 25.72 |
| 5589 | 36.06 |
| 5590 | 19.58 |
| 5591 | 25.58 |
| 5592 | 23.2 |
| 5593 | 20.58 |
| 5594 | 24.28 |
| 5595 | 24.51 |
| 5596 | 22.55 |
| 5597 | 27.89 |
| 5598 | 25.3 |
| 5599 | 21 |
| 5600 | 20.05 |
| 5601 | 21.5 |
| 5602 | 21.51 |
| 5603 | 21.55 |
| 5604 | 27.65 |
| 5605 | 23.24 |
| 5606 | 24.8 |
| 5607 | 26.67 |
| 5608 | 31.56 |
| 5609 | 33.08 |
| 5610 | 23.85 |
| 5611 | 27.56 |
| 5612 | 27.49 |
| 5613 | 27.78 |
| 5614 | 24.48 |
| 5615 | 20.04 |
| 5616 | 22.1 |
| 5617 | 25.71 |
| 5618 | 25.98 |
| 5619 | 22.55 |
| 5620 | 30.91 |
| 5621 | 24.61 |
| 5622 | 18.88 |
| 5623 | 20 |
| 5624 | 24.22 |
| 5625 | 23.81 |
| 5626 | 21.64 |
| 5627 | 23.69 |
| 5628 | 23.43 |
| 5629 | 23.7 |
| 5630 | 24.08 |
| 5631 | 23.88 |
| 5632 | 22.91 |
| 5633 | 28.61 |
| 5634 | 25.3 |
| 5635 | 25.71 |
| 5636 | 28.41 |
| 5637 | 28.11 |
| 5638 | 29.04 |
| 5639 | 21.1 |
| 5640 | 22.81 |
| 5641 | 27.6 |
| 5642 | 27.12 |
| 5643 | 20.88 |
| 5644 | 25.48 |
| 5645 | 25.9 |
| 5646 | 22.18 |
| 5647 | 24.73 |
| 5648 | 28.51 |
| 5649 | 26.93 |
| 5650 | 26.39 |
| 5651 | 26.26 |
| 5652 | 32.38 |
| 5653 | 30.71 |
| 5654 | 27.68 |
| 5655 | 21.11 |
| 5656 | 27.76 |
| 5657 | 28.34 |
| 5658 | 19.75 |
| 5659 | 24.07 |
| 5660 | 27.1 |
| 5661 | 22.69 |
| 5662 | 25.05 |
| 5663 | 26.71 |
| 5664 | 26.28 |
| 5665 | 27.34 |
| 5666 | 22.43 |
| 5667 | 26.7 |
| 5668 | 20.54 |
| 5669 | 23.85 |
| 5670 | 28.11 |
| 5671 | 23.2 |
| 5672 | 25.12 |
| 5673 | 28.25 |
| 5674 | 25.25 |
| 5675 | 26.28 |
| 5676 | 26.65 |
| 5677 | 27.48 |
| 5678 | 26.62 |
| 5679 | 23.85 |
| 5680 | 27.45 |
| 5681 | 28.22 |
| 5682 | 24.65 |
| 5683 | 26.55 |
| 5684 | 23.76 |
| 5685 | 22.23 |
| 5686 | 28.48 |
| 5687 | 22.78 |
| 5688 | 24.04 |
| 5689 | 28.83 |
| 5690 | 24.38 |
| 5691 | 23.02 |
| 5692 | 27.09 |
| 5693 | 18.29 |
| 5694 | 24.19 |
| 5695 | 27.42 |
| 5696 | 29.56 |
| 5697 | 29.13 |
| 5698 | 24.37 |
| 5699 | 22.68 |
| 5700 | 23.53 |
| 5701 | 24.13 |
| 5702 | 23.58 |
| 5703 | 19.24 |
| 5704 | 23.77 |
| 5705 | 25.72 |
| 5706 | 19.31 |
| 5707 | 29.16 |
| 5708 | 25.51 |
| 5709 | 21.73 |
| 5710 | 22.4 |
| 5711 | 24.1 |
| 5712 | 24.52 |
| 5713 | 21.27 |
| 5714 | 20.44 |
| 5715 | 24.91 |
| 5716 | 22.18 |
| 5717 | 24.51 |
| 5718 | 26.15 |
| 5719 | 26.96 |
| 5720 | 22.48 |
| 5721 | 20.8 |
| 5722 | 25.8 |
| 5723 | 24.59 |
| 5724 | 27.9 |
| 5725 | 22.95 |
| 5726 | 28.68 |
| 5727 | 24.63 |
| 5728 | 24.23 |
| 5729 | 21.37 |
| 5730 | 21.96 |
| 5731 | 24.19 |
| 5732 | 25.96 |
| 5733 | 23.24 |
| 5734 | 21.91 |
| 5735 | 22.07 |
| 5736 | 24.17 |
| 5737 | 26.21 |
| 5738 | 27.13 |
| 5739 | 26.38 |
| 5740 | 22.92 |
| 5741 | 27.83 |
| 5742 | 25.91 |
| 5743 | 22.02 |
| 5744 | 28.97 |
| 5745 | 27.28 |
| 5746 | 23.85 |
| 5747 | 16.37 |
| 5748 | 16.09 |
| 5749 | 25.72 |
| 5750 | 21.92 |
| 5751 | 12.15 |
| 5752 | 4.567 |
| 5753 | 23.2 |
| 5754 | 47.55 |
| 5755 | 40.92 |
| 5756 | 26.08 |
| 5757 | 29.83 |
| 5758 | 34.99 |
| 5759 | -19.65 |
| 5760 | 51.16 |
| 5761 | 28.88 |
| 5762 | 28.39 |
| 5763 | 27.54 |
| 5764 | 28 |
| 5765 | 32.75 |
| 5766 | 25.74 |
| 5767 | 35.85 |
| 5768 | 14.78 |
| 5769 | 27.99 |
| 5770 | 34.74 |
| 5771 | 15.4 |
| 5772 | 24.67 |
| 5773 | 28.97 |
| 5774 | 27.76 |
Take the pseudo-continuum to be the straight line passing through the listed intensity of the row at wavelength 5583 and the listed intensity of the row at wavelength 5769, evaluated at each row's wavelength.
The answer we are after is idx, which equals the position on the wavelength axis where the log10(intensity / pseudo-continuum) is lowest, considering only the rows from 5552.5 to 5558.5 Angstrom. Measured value 5554 Angstrom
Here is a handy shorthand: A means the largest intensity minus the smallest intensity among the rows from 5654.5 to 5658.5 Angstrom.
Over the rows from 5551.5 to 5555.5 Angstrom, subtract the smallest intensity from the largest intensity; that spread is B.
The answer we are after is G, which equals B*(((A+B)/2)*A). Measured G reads 87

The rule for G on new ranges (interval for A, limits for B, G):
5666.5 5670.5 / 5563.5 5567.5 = 273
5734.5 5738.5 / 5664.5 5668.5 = 204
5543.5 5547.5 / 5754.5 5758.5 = 625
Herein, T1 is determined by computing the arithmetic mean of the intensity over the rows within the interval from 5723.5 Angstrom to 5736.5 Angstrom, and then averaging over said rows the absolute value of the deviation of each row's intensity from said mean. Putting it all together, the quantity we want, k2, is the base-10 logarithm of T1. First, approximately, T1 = 1.7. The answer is 0.232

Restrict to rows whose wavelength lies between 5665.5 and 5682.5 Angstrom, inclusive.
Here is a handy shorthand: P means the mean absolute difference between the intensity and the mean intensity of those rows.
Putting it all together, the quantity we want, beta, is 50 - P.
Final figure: 48.2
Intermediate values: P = 1.8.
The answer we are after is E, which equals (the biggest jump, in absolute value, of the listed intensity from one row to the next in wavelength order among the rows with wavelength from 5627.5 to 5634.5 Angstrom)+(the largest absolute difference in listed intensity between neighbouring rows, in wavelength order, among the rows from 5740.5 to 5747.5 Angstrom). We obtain 13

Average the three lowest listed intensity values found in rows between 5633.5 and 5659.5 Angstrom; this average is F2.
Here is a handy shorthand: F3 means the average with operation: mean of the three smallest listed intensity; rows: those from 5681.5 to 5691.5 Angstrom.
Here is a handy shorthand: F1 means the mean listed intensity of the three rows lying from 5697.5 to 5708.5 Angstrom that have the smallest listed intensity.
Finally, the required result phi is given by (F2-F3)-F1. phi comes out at -22.5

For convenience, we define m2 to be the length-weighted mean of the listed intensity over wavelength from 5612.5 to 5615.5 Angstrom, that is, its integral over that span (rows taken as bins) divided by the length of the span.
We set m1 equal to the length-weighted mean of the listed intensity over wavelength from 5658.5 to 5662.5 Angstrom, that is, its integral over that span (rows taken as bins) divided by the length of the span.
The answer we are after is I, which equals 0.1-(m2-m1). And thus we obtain 0.7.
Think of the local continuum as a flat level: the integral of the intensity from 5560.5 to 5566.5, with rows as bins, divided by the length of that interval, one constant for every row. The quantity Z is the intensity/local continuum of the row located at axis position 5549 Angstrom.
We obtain 1.08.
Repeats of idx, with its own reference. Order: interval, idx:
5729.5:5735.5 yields 5734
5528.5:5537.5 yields 5534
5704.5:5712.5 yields 5706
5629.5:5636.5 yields 5632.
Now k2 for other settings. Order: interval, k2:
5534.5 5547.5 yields 0.382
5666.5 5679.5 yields 0.243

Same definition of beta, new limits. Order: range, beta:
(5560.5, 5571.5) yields 48.3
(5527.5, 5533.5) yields 45.7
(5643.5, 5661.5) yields 47.5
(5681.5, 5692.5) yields 48.1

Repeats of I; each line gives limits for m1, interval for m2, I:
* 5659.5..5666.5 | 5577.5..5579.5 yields 2.7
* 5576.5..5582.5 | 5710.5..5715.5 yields 2.0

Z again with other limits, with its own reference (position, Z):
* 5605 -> 0.98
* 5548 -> 0.82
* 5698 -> 1.02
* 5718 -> 1.10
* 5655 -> 0.89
